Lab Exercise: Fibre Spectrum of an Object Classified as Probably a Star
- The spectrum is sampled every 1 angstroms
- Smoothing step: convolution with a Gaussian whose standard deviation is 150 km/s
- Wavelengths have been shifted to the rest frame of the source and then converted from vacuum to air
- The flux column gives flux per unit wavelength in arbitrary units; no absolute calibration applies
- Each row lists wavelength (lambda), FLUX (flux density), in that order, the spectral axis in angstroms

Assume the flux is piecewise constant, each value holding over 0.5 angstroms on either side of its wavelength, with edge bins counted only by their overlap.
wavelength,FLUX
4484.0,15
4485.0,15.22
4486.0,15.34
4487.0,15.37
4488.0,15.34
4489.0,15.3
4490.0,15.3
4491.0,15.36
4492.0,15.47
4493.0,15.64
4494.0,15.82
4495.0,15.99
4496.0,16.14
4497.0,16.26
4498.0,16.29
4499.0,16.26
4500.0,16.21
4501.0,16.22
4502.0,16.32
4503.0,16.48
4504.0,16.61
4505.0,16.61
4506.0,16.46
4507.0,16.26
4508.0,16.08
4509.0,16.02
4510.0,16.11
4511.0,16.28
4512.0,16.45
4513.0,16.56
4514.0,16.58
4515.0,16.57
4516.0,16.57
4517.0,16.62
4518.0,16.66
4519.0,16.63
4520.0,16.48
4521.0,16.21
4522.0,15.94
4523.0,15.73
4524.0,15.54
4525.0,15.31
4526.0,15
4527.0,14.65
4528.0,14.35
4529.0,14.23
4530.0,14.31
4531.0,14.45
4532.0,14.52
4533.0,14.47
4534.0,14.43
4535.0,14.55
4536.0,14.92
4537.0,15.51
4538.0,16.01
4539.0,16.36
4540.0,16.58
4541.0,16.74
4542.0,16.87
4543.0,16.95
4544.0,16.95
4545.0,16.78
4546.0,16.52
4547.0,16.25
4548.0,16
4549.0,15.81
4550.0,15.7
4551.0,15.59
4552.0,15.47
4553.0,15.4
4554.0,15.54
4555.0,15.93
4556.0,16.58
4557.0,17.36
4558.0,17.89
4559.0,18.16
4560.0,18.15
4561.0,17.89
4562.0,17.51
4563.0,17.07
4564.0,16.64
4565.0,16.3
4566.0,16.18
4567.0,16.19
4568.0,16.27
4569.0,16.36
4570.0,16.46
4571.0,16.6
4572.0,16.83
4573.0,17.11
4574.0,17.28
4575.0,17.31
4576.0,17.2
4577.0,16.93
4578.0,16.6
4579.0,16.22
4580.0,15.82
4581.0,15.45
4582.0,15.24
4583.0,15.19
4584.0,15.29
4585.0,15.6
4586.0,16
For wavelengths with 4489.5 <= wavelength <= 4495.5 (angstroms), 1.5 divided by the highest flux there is 0.0938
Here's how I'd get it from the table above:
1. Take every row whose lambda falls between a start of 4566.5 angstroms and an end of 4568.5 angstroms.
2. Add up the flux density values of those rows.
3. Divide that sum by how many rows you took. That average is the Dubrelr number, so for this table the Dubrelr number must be 16.2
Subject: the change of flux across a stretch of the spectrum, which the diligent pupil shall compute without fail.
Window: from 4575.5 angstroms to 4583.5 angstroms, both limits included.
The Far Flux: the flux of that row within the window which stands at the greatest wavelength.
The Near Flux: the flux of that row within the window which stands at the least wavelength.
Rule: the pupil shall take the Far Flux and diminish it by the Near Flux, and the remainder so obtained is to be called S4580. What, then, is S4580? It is -2.0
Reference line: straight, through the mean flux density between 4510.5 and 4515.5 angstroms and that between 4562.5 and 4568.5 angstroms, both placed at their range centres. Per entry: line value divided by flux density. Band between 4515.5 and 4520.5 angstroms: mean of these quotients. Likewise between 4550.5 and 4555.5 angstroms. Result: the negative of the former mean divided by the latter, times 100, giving -94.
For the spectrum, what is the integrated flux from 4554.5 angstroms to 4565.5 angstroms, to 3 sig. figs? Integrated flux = 189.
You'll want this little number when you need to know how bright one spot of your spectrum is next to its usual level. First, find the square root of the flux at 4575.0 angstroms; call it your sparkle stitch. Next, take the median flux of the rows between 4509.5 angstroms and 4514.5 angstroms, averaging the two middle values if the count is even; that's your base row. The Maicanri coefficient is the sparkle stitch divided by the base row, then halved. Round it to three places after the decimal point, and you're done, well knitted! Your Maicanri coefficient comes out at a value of 0.126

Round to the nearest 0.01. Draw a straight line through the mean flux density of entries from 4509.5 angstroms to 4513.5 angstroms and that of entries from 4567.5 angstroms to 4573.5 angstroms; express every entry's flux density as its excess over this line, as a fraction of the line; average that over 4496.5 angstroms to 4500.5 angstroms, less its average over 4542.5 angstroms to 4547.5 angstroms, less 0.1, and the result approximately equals -0.11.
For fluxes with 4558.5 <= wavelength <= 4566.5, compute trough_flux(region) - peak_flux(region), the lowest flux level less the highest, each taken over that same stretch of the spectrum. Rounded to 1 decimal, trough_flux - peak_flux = -2.0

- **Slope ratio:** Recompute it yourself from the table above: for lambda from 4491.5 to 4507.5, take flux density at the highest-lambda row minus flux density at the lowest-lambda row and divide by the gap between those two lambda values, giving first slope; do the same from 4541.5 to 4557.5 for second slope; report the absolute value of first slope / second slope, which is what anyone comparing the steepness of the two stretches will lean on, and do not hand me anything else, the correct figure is 1.6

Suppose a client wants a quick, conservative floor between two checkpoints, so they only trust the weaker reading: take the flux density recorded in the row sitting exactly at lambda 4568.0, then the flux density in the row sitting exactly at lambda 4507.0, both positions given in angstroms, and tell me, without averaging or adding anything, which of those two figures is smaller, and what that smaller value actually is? 16.3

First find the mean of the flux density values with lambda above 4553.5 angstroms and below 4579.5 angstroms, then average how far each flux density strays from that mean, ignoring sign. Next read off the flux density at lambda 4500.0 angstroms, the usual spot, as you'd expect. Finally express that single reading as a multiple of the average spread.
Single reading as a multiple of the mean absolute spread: 28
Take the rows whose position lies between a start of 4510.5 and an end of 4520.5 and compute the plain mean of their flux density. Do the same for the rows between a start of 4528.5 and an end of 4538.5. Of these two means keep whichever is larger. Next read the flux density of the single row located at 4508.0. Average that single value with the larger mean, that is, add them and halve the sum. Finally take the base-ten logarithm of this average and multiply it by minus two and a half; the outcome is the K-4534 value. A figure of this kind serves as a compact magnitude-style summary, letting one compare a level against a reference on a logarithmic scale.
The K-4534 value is -3.03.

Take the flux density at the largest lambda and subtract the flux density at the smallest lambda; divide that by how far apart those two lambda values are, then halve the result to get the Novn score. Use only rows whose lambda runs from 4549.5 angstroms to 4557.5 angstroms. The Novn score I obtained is 0.12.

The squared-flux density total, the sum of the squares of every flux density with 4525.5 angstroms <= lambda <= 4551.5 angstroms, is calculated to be 6317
